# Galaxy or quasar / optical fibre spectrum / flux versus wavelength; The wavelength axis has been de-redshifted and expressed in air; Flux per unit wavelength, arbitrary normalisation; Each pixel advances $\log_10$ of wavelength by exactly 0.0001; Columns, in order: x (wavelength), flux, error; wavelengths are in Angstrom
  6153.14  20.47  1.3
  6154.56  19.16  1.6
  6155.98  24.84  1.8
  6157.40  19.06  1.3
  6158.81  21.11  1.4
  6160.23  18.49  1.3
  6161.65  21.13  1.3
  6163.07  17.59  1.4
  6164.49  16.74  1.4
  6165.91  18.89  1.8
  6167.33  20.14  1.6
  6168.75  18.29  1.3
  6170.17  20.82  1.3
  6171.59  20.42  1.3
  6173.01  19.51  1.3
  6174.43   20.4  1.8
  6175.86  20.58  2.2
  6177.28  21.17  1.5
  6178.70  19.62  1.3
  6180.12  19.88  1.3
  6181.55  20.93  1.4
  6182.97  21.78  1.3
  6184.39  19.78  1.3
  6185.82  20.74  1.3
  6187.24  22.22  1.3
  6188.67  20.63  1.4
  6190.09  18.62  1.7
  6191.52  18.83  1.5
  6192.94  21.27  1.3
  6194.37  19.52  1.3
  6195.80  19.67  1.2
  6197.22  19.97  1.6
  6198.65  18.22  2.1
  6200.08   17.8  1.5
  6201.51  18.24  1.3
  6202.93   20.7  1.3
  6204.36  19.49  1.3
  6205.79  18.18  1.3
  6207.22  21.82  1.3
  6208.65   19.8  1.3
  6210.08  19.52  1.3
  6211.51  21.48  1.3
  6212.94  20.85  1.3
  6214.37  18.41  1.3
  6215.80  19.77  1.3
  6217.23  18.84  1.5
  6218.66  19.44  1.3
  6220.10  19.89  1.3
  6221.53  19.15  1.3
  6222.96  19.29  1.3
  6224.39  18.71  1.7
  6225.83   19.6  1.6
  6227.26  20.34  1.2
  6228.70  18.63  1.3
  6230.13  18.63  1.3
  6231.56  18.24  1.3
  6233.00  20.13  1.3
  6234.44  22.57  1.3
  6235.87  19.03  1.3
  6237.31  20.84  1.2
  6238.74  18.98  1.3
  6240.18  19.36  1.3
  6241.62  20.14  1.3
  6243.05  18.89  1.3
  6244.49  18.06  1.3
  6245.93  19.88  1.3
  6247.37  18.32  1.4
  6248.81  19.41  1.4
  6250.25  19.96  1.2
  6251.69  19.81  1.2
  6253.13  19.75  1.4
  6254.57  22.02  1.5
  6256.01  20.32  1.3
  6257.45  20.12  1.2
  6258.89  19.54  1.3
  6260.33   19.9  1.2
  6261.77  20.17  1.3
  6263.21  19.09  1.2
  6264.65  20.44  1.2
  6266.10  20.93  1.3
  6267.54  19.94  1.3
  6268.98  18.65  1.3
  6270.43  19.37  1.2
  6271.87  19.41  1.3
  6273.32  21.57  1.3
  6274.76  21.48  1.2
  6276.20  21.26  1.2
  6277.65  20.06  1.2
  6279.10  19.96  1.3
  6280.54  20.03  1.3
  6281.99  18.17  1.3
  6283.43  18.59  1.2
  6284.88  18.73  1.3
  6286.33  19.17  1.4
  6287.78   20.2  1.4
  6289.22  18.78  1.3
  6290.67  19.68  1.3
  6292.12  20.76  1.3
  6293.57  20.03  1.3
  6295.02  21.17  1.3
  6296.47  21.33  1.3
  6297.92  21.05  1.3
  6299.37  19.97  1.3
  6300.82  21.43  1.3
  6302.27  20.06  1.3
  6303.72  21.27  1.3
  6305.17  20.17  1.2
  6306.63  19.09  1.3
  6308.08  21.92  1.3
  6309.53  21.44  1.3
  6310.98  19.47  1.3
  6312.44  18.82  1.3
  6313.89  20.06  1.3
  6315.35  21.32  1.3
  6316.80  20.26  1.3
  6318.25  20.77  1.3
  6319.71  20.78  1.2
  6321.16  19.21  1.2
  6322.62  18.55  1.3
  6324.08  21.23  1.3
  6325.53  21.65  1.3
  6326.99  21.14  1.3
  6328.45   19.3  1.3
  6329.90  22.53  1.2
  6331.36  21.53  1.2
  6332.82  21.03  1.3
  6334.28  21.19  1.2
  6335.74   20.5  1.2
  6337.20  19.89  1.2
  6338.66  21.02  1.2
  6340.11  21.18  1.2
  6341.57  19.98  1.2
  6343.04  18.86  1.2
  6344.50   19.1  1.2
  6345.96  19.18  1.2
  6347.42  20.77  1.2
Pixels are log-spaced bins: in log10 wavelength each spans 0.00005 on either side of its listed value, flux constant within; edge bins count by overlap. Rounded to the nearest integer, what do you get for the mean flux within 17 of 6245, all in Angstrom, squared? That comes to 388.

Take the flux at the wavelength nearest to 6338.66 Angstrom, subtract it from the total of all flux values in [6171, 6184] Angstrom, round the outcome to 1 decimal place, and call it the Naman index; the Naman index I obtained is 163.3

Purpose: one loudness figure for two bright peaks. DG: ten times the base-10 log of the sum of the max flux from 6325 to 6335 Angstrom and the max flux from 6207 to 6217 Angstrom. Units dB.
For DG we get 16.5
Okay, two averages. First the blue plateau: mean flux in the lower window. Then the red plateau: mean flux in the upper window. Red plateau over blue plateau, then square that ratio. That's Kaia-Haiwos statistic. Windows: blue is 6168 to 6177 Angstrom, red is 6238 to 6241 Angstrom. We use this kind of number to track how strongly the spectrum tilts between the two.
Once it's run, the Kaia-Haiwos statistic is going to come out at 0.92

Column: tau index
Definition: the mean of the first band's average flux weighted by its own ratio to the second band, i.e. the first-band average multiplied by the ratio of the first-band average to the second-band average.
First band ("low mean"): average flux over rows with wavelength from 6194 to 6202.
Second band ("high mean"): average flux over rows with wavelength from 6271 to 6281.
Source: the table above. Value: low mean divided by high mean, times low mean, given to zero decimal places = 17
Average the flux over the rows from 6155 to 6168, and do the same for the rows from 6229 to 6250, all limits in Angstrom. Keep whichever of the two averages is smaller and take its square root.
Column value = 4.41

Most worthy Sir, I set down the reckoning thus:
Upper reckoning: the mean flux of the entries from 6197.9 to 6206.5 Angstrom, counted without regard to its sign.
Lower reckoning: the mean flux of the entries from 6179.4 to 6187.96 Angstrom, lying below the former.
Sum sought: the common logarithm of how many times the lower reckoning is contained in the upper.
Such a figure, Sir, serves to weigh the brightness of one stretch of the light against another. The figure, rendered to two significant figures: -0.046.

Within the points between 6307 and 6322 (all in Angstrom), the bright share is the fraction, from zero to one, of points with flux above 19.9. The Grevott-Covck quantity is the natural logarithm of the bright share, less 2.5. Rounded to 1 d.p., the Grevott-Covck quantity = -2.9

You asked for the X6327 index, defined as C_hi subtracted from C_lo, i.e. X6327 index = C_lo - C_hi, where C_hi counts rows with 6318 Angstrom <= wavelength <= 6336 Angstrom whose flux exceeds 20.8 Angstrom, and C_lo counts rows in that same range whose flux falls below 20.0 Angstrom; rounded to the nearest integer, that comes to -4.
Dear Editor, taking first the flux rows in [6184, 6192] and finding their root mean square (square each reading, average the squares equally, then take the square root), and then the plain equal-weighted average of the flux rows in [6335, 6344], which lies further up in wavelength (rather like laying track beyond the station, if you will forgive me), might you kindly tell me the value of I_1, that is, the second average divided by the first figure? 1.00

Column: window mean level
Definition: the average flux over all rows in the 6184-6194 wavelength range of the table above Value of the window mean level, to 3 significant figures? 20.3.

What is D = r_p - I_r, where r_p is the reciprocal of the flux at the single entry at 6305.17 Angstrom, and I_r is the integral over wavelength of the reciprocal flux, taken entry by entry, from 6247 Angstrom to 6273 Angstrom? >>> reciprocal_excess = -1.26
